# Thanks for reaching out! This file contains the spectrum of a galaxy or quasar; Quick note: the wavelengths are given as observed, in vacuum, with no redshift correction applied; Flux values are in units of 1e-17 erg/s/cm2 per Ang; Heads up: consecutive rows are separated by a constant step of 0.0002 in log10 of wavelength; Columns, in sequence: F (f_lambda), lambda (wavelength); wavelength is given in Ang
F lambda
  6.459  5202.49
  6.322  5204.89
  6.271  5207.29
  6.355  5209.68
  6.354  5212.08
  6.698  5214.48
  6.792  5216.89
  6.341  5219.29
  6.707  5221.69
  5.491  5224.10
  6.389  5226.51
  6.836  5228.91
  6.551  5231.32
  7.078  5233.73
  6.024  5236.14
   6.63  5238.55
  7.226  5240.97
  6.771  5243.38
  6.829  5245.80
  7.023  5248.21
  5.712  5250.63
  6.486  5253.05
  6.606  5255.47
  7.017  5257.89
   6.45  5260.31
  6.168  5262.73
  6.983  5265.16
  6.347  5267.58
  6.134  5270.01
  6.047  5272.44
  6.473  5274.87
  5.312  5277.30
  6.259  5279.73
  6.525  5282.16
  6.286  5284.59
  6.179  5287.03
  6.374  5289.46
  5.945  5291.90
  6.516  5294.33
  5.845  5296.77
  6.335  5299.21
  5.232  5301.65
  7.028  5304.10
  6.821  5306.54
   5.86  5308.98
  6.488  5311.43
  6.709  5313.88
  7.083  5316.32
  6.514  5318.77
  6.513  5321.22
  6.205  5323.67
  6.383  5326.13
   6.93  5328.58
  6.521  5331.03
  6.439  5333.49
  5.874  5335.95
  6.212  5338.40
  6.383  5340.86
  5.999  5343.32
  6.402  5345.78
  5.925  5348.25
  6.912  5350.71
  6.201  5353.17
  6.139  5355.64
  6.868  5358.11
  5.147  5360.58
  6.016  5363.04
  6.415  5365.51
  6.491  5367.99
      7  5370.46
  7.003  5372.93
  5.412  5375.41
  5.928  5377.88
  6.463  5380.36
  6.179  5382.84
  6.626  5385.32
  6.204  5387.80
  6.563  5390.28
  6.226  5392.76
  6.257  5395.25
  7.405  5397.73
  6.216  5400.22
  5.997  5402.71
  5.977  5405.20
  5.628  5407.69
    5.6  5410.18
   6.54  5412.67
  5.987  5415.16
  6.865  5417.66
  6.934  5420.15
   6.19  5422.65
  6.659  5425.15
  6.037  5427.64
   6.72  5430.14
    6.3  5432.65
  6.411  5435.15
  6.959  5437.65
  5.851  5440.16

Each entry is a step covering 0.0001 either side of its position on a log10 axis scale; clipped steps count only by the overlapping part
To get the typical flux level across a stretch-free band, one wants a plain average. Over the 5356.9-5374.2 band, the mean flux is 6.42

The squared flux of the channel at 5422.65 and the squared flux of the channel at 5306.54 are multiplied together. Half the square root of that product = 21.1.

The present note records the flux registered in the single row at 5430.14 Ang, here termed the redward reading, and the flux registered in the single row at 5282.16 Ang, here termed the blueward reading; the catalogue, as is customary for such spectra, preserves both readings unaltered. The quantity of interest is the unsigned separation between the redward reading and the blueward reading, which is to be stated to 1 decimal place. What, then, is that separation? 0.2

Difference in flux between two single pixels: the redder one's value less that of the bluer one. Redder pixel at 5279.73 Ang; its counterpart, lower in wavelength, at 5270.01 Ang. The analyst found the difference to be 0.1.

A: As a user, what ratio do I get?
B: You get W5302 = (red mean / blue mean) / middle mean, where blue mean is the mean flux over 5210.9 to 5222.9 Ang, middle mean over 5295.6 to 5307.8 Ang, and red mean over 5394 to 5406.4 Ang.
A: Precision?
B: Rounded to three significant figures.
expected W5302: 0.155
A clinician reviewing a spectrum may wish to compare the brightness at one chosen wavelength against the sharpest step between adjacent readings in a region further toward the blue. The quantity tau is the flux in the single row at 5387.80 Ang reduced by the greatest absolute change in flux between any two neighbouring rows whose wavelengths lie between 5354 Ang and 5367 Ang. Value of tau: 4.48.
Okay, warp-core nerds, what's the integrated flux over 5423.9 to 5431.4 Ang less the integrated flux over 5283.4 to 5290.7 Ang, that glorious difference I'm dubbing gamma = 3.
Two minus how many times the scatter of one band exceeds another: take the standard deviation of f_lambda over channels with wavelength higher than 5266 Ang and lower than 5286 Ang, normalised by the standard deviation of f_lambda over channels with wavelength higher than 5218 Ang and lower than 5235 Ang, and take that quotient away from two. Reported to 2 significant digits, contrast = 1.2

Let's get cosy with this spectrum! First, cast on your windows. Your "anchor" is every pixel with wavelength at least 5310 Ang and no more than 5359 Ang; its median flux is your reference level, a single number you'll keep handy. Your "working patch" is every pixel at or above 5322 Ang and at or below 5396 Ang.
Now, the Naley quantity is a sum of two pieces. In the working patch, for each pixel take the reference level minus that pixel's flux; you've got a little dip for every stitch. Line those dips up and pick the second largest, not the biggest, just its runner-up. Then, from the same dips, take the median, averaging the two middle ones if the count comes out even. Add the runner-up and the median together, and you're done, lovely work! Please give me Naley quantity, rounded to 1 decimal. 1.1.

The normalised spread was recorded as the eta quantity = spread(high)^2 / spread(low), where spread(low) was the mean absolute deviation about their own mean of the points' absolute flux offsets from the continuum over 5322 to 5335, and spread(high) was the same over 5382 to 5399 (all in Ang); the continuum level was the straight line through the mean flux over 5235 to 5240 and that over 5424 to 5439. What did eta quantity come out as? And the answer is 0.20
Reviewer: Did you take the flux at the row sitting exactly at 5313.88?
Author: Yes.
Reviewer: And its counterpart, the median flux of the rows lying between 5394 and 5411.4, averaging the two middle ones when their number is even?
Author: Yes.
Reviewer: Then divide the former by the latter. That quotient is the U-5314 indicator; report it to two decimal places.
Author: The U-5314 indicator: 1.12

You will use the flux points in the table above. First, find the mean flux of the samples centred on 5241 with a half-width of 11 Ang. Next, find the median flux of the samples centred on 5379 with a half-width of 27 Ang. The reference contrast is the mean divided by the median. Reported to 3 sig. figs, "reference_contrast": 1.07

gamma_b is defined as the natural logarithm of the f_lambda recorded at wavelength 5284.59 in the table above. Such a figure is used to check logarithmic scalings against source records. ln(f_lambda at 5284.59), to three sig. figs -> 1.84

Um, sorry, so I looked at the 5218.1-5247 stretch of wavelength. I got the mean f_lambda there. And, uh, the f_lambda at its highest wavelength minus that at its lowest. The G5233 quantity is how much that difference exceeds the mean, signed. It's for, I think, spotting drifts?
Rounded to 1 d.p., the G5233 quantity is -6.1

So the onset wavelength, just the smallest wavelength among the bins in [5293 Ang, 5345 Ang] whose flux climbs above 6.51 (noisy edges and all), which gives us 5294.33 Ang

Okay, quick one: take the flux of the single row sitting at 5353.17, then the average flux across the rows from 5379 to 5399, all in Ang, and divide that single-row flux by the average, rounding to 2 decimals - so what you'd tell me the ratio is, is 0.96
